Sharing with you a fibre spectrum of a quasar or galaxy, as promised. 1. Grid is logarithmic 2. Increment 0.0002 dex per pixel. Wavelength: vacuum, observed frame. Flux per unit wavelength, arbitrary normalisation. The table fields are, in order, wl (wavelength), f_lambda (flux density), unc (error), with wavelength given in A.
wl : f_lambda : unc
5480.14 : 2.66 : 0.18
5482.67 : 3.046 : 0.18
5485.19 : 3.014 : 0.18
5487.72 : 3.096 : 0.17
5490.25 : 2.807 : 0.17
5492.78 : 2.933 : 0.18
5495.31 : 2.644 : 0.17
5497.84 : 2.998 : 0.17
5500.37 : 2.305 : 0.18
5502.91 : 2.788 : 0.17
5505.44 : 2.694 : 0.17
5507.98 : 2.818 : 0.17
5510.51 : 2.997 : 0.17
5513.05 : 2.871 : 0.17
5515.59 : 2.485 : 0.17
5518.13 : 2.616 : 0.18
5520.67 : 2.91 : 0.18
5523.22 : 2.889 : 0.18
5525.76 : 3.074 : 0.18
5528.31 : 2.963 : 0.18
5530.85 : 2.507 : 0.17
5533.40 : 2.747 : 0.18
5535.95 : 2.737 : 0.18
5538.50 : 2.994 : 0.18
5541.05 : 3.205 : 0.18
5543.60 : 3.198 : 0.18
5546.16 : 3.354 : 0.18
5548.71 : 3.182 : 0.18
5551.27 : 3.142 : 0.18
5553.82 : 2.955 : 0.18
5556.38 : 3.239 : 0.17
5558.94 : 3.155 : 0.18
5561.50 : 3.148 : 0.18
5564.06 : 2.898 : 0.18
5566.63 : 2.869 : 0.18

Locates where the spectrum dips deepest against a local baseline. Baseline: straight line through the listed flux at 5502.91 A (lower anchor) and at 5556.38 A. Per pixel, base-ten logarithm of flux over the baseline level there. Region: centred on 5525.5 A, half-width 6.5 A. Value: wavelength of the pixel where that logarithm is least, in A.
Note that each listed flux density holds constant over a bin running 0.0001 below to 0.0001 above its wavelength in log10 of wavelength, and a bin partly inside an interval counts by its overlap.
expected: 5530.85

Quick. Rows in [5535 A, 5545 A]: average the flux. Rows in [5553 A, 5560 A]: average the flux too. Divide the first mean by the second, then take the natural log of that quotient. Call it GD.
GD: -0.03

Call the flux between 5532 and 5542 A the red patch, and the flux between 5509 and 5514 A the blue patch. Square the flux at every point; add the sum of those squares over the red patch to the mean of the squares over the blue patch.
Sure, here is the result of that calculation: 43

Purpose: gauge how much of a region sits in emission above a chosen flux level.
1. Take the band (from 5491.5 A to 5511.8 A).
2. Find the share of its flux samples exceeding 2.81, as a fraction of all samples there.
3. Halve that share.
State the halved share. 0.25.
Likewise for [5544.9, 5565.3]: 0.50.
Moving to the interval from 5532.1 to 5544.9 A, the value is 0.30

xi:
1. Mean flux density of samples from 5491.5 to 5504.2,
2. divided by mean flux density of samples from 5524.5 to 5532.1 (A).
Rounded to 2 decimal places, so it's 0.96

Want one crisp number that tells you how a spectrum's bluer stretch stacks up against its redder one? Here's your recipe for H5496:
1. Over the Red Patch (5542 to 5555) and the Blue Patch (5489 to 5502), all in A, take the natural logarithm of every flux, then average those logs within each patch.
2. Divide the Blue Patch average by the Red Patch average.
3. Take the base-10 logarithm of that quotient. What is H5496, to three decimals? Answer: -0.060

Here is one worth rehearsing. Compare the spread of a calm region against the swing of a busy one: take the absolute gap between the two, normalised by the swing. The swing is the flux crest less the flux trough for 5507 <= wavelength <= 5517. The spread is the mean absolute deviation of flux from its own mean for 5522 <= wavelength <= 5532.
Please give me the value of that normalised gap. 0.66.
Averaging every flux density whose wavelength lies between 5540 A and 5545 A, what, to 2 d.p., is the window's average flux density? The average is 3.20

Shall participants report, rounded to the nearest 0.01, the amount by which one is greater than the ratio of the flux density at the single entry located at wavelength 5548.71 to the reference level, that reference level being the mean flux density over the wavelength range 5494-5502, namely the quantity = -0.20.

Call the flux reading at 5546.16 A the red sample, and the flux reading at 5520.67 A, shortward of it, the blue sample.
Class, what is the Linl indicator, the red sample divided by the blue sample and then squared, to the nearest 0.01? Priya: 1.33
